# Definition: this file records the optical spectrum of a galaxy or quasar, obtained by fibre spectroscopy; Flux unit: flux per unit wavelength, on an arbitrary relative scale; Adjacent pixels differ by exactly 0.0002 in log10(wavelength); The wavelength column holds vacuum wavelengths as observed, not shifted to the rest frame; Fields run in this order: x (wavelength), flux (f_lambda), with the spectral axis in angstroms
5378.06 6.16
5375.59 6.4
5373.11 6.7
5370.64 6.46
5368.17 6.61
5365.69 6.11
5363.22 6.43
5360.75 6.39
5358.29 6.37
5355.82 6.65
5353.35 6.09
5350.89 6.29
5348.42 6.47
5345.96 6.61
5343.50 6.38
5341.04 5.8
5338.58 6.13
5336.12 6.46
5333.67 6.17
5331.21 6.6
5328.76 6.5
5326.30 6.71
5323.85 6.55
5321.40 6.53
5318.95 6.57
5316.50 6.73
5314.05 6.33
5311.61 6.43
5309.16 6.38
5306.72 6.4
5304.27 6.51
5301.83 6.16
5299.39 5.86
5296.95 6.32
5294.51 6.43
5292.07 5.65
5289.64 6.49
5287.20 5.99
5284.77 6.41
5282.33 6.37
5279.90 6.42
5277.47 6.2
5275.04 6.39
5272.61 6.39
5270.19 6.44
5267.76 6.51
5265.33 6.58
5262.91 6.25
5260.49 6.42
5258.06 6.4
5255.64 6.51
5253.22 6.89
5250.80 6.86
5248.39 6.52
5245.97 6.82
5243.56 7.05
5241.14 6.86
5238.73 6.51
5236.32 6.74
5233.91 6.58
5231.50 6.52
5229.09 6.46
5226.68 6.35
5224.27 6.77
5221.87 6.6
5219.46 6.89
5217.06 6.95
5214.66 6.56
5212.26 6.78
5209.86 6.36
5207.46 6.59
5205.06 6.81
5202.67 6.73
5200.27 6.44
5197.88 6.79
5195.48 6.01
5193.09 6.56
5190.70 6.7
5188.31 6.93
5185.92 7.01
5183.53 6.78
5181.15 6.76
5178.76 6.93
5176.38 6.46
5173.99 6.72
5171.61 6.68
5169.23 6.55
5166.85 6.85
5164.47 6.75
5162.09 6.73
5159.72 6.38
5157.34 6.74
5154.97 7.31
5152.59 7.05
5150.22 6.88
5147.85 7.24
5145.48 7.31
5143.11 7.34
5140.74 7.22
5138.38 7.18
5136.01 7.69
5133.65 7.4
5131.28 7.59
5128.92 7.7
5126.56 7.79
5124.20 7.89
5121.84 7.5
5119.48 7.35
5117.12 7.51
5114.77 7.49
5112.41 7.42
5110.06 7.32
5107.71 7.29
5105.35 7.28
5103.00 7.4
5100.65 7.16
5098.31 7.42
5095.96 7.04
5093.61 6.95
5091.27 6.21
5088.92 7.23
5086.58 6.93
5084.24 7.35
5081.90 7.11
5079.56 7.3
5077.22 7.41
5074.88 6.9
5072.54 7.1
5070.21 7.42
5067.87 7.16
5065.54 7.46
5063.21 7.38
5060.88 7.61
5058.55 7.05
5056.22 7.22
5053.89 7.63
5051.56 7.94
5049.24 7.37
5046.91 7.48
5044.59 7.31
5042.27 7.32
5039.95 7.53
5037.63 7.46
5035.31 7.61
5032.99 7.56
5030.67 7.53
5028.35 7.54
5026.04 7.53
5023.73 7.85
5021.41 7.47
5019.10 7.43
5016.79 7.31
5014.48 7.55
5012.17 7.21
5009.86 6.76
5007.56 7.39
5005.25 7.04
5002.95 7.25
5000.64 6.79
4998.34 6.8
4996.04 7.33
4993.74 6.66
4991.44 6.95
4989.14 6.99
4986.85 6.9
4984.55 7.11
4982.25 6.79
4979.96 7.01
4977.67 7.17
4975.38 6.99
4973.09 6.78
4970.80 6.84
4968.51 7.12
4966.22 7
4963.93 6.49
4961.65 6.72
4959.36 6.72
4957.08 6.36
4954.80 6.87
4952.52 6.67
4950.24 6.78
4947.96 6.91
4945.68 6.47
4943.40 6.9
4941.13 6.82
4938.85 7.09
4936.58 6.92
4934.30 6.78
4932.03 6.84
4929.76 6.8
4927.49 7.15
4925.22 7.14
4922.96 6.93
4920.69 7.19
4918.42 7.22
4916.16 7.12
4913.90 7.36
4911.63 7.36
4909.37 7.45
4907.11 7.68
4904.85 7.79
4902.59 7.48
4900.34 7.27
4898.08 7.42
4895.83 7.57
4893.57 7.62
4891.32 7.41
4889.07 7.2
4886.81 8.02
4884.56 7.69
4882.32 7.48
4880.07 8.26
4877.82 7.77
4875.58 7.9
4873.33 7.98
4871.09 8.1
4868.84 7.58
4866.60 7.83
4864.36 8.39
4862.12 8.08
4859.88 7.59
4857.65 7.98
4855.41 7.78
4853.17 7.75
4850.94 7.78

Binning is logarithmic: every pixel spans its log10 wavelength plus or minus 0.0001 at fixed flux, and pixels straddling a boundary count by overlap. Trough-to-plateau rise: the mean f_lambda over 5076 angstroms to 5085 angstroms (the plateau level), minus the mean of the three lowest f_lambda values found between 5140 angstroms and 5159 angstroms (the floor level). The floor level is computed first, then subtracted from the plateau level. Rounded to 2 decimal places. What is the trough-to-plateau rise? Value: 0.40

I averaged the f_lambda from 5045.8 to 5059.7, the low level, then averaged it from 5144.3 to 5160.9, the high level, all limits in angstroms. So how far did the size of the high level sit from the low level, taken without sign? 0.46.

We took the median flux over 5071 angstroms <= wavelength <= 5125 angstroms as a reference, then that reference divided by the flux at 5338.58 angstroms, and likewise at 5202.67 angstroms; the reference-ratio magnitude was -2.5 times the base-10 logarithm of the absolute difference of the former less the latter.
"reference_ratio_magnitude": 2.44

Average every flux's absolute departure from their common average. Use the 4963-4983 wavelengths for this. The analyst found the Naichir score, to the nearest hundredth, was 0.16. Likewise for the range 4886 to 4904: 0.18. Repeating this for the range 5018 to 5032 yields 0.10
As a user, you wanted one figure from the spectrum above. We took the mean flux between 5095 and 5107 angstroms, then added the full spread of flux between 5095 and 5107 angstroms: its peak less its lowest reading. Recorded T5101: 7.6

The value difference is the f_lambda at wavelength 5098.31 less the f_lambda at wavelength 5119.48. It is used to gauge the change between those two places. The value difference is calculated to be 0.1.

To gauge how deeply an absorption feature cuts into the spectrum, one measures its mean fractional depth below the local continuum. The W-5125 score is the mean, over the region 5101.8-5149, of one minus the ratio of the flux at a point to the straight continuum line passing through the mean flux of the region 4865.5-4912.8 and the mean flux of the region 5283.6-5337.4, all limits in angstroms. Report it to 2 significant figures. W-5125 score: -0.073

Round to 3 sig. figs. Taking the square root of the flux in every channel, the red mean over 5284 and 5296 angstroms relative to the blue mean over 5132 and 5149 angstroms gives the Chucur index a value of 0.918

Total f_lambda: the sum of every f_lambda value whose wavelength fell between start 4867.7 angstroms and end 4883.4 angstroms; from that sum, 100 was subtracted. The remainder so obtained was -44.9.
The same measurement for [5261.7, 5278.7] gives -55.2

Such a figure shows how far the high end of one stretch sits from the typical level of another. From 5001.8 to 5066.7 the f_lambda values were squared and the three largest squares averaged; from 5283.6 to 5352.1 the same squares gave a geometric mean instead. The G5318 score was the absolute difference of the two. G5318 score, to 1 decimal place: 20.7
